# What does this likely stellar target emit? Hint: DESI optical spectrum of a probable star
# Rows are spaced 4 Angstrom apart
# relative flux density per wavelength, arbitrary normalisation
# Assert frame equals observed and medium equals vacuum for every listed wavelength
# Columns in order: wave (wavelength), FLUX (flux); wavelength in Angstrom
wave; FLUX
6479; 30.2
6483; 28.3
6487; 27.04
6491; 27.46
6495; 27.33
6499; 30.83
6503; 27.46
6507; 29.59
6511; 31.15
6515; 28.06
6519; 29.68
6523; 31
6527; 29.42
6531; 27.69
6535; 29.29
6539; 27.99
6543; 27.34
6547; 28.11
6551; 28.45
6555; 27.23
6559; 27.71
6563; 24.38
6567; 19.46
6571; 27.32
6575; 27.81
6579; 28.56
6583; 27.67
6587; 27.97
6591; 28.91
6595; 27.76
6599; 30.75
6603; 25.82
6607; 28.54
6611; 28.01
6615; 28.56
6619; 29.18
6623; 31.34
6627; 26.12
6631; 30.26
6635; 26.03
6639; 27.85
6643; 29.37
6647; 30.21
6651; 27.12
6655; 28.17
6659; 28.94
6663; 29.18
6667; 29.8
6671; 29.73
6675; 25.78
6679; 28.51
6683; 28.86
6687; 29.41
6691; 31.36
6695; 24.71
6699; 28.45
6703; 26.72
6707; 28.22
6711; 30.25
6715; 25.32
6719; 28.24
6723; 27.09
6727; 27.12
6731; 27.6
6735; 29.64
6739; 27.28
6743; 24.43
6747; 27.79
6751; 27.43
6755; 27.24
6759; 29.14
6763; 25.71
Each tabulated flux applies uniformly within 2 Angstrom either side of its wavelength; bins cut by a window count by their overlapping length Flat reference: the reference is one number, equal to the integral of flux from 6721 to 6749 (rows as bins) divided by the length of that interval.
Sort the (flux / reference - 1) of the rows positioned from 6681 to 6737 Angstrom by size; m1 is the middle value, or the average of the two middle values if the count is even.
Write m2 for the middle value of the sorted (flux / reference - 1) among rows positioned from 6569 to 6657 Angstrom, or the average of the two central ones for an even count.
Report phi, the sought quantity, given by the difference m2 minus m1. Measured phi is -0.01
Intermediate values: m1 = 0.035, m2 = 0.030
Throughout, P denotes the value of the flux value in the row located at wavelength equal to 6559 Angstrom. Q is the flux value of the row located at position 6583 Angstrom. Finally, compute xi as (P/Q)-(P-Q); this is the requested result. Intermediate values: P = 27.71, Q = 27.67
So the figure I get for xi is 1.0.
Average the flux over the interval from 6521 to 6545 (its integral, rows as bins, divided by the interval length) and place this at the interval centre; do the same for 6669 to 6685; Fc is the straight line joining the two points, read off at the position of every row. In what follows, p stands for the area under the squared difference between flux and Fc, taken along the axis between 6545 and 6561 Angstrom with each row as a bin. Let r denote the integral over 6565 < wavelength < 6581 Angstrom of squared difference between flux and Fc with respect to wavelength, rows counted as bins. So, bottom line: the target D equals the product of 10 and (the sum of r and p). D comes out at 3620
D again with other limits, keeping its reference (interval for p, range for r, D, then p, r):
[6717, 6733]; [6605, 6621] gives 107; 8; 3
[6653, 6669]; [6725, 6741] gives 313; 15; 17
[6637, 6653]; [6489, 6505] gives 672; 25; 42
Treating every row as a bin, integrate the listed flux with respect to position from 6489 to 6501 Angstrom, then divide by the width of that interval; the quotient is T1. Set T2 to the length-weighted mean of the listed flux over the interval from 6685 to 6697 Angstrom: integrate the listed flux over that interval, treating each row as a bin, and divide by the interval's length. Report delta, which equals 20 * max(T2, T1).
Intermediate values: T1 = 28.5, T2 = 28.5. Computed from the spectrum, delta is 571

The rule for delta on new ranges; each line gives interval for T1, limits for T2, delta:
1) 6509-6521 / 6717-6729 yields 593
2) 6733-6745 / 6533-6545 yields 564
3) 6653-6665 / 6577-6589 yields 575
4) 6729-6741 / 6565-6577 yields 563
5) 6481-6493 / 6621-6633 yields 585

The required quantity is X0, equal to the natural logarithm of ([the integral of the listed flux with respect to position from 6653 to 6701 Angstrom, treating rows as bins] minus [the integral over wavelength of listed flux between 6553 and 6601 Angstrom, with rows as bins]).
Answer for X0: 4.24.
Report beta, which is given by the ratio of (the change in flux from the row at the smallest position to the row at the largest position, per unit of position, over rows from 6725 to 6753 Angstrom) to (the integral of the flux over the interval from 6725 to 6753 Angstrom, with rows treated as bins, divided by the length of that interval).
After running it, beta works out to 0.0005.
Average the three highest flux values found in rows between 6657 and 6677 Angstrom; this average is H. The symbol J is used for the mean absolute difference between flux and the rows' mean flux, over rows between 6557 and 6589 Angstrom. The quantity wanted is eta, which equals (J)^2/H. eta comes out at 0.17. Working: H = 29.6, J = 2.2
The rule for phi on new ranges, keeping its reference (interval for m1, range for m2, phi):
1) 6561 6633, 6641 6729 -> 0.02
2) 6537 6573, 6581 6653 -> 0.03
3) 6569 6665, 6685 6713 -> 0.00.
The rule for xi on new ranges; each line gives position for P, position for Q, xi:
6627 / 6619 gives 4.0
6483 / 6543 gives 0.1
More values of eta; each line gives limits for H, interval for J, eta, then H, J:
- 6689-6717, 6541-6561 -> 0.01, 30.0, 0.4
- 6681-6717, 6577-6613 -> 0.02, 30.3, 0.9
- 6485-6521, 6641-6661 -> 0.03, 30.6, 0.9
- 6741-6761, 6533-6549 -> 0.01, 28.1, 0.6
